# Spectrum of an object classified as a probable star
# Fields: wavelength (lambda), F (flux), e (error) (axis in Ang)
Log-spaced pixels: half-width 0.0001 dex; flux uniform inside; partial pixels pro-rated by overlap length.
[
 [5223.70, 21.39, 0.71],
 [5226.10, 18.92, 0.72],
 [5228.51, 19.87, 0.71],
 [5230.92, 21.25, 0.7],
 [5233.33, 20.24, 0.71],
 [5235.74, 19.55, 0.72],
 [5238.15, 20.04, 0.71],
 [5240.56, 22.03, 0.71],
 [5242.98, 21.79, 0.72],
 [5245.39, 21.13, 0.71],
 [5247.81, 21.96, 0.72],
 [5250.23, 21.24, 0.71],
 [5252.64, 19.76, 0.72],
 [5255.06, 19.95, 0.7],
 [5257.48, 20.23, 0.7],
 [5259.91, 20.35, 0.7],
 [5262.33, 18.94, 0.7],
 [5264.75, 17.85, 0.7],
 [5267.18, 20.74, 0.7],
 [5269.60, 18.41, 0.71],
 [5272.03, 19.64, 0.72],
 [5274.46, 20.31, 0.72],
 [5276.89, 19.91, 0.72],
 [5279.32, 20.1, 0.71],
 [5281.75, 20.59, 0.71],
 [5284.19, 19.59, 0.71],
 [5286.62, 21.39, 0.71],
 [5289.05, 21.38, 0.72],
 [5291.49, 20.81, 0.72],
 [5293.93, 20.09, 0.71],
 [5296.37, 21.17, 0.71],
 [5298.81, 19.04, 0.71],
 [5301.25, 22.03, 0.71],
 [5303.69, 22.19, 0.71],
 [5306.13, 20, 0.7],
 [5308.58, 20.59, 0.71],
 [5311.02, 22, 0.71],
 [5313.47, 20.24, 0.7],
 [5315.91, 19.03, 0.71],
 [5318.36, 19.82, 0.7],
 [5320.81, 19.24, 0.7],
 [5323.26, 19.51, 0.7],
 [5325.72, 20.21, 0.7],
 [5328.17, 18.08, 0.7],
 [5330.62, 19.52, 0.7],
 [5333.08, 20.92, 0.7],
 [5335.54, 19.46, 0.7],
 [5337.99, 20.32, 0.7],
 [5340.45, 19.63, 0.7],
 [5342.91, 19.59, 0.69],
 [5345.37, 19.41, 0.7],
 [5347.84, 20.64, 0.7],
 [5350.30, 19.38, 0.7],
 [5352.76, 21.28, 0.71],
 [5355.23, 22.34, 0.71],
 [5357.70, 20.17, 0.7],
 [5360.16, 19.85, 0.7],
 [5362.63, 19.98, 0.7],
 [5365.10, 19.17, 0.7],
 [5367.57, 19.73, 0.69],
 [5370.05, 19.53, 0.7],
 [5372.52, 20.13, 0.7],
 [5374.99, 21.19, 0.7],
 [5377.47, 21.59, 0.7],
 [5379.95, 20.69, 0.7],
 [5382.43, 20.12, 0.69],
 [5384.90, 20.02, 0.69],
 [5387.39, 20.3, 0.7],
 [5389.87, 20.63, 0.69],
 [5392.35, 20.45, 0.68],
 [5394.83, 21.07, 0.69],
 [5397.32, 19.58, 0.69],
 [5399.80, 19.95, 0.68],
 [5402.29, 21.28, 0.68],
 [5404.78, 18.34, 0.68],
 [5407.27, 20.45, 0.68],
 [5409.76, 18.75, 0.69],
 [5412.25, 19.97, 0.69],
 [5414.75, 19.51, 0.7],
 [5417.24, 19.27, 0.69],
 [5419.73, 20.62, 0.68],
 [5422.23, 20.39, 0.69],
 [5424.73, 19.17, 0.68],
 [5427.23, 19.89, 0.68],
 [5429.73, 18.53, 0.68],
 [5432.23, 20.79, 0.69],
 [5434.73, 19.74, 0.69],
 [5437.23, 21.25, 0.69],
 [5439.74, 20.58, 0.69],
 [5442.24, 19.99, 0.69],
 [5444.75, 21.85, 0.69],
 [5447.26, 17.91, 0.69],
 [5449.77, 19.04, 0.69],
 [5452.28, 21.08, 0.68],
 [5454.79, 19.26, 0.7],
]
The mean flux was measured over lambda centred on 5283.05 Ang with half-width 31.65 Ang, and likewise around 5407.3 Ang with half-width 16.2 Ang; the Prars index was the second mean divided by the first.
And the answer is 0.98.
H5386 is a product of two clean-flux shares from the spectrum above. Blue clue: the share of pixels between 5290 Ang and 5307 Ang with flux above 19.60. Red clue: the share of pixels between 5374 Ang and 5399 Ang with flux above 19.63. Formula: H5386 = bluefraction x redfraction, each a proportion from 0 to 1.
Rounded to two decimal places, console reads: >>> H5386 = 0.77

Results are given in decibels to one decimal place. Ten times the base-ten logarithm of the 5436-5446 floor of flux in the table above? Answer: 13.0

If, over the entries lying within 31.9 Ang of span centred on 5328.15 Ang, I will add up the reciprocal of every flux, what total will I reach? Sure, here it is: 0.662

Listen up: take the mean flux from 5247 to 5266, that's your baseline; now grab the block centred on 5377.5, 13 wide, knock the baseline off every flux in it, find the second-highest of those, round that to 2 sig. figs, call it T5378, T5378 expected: 1.2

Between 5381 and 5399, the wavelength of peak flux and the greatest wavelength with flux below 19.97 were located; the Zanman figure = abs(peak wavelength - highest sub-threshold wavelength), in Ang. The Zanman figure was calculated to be 2.5 Ang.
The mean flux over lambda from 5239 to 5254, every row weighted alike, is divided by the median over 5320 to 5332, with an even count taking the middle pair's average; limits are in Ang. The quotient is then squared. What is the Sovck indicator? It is 1.19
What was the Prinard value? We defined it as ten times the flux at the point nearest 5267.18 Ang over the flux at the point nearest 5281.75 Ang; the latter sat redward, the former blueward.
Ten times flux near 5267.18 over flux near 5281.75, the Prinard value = 10.1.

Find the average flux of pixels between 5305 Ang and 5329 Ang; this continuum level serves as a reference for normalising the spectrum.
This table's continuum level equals 19.9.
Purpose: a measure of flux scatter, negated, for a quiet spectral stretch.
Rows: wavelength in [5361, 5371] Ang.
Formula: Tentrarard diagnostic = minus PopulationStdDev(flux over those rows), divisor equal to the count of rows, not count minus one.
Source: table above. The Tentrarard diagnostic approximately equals -0.30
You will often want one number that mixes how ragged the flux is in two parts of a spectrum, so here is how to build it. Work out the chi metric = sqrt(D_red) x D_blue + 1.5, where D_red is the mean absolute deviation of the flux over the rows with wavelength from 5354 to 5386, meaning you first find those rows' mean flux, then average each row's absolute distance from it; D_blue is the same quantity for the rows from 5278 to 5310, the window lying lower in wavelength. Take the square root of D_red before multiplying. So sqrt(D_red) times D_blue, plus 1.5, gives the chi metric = 2.113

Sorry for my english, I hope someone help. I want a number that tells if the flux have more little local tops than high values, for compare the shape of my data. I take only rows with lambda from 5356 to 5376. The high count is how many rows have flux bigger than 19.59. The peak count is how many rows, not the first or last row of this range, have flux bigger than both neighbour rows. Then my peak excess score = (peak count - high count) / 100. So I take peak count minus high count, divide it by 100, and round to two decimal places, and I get -0.04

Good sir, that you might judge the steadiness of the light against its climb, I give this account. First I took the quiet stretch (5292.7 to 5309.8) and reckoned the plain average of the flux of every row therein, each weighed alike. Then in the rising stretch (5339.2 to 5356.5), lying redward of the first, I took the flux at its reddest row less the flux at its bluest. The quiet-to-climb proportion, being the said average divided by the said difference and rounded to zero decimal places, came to 8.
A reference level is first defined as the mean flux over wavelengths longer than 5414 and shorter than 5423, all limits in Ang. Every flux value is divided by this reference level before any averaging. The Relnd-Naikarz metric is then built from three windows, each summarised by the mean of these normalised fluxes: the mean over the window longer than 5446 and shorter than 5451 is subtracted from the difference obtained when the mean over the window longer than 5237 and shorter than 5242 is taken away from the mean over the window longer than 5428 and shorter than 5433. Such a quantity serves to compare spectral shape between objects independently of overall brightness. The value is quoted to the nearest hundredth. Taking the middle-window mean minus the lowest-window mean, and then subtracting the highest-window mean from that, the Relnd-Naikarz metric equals -1.00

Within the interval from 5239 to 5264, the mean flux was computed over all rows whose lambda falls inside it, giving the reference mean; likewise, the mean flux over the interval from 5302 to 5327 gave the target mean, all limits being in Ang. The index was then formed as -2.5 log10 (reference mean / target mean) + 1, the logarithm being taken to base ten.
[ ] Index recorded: 0.98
